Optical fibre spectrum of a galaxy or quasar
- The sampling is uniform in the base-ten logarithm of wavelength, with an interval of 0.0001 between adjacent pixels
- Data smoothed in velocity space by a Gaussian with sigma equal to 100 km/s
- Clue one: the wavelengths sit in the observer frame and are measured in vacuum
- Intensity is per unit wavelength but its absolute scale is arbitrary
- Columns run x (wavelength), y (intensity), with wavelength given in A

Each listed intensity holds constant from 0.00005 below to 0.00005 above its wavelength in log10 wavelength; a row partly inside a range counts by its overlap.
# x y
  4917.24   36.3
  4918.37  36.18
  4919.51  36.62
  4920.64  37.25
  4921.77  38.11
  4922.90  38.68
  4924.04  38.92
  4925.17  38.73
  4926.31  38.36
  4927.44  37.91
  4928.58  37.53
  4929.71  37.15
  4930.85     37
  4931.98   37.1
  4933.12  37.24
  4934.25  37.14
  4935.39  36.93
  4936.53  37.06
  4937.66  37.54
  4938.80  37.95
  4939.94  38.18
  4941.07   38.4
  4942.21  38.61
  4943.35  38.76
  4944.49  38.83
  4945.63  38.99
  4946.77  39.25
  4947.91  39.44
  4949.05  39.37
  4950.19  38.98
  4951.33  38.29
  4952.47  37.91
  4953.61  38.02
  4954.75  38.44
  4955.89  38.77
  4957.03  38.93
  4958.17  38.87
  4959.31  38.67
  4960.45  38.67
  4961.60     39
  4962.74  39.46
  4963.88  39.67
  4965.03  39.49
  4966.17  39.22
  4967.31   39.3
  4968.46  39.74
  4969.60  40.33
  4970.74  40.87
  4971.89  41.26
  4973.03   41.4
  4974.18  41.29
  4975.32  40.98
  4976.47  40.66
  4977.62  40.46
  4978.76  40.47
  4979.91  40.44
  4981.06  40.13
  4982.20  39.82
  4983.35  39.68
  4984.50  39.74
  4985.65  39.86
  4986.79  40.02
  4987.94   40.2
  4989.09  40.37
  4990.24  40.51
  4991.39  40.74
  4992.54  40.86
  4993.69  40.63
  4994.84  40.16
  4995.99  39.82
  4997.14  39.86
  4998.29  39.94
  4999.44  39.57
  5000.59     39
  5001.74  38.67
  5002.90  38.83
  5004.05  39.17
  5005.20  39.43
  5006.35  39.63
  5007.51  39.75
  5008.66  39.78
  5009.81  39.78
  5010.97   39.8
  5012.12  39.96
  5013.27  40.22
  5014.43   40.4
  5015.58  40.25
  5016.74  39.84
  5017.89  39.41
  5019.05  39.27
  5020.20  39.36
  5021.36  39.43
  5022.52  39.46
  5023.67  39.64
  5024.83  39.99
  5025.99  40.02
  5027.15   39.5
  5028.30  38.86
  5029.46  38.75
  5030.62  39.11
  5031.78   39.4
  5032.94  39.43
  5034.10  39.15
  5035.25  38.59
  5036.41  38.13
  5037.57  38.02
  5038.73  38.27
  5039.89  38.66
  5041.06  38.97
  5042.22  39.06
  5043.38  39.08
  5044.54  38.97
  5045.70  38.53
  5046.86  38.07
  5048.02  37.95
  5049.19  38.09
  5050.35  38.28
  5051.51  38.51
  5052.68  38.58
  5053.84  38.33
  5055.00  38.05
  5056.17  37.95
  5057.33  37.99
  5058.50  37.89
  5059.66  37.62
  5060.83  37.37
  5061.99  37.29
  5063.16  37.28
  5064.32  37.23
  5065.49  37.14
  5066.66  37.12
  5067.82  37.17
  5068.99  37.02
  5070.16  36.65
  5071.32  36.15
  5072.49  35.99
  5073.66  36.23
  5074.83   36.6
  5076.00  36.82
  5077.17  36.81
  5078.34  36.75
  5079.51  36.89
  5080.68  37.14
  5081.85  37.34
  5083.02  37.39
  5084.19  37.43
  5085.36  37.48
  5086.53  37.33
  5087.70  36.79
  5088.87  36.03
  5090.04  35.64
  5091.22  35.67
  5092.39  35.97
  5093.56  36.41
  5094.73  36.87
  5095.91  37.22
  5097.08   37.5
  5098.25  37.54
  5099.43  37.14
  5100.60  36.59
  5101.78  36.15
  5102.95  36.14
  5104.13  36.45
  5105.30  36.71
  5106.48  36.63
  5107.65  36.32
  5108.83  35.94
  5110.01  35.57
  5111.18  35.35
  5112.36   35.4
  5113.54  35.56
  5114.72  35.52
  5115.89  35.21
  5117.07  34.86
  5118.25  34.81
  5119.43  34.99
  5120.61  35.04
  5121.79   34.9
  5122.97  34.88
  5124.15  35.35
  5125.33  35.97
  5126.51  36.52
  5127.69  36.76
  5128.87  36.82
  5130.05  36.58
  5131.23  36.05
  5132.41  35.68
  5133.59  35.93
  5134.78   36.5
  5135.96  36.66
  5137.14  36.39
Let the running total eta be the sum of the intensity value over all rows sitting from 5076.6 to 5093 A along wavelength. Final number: 515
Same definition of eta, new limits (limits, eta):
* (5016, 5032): 552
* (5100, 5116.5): 504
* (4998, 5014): 554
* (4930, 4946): 530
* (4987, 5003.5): 559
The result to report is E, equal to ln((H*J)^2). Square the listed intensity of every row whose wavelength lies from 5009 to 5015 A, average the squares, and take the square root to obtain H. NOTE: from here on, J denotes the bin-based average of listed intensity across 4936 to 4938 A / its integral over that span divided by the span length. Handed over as 14.6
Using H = 40.0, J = 37.40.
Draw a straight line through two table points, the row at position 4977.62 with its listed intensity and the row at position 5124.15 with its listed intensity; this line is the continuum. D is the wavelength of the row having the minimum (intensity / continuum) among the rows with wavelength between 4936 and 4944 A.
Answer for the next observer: 4936.53 A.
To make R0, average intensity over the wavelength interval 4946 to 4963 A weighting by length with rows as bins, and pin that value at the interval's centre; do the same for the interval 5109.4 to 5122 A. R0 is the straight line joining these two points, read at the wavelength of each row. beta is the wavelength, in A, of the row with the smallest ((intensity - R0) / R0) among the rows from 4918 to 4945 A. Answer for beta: 4918.37 A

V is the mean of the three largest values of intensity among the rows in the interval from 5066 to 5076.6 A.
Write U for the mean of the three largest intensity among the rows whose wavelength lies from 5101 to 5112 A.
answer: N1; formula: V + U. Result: 74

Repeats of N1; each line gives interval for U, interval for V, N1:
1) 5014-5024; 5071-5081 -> 77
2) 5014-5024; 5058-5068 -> 78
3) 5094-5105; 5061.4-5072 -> 75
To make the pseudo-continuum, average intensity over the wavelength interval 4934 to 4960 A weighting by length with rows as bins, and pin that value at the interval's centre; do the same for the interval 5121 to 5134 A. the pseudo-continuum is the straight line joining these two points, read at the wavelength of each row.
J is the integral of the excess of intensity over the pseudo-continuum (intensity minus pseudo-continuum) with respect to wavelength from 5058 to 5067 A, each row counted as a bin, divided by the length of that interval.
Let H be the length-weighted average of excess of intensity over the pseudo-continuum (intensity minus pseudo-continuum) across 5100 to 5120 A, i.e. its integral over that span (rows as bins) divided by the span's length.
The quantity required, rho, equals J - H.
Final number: 0.9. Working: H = -0.4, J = 0.53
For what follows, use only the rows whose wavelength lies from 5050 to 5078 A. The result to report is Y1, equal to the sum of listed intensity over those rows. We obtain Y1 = 896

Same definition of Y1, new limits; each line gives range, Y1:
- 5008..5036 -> 949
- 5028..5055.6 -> 927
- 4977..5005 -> 959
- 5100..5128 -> 858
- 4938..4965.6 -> 931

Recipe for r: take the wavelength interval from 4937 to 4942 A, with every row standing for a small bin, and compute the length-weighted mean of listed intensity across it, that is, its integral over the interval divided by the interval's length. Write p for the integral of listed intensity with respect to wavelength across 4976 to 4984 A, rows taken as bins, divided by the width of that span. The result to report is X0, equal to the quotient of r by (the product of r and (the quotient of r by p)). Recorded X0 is 1.06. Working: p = 40.2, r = 38.1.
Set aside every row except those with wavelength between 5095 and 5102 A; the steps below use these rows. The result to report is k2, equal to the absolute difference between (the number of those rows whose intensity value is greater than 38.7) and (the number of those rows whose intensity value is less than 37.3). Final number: 4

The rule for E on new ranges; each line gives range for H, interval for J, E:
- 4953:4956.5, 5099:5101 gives 14.5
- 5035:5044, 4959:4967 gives 14.6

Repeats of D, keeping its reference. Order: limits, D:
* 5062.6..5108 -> 5072.49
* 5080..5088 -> 5087.70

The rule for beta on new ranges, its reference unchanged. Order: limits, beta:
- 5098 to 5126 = 5118.25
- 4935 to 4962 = 4935.39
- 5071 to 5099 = 5072.49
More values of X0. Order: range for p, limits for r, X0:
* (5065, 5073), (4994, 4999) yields 0.92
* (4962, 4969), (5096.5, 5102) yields 1.07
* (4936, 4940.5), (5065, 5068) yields 1.01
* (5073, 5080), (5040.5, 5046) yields 0.94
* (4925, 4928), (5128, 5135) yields 1.06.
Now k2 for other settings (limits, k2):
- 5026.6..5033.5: 6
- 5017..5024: 6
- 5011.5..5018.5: 6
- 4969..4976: 6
